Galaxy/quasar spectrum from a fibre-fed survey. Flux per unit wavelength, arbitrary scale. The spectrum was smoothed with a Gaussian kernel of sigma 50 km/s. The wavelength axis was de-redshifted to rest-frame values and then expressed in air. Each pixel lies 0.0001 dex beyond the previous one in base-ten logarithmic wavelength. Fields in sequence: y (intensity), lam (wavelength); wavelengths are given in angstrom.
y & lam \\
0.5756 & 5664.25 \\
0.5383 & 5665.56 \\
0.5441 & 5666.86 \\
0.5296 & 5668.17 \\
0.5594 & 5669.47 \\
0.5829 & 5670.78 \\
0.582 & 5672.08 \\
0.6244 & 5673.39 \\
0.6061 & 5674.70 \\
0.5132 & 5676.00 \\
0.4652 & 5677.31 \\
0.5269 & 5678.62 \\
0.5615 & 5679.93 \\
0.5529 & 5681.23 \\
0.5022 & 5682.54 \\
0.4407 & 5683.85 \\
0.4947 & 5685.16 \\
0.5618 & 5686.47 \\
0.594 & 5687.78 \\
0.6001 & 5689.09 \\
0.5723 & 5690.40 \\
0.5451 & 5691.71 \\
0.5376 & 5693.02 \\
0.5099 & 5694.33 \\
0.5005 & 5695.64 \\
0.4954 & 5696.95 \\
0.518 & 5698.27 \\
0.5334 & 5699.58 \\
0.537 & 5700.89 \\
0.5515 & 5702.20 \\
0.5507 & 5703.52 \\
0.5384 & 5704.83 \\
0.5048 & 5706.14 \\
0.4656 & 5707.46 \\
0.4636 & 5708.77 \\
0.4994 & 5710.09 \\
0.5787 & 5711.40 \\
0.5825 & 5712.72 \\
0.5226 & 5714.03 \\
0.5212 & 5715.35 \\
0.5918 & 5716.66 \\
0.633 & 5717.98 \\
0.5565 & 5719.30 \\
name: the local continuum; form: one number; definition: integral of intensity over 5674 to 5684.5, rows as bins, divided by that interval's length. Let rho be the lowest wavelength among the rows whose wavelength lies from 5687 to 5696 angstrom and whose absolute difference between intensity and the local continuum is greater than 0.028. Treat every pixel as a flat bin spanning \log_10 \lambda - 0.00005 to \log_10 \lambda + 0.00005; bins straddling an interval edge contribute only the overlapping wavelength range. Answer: 5687.78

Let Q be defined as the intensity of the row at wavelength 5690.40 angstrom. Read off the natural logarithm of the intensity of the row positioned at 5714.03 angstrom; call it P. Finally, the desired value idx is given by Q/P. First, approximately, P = -0.65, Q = 0.5723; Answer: -0.88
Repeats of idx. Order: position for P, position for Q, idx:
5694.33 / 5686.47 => -0.83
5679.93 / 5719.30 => -0.96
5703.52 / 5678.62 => -0.88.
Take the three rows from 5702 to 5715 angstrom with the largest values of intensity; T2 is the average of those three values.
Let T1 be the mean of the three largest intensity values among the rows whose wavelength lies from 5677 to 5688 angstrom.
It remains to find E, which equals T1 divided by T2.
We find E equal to 1.00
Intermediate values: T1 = 0.57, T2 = 0.57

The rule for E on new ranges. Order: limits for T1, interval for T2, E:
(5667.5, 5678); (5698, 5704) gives 1.11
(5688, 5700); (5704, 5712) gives 1.06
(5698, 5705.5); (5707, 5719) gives 0.91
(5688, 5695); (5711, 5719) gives 0.95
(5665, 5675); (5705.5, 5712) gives 1.15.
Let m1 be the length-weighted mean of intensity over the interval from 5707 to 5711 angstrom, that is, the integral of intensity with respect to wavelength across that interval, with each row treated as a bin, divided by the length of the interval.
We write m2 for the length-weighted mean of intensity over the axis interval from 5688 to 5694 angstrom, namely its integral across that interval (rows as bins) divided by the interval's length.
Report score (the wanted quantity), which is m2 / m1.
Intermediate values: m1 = 0.48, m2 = 0.56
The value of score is 1.16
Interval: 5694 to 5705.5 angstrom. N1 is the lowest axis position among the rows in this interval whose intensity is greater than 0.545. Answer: 5702.20 angstrom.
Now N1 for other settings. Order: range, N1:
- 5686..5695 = 5686.47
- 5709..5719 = 5711.40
